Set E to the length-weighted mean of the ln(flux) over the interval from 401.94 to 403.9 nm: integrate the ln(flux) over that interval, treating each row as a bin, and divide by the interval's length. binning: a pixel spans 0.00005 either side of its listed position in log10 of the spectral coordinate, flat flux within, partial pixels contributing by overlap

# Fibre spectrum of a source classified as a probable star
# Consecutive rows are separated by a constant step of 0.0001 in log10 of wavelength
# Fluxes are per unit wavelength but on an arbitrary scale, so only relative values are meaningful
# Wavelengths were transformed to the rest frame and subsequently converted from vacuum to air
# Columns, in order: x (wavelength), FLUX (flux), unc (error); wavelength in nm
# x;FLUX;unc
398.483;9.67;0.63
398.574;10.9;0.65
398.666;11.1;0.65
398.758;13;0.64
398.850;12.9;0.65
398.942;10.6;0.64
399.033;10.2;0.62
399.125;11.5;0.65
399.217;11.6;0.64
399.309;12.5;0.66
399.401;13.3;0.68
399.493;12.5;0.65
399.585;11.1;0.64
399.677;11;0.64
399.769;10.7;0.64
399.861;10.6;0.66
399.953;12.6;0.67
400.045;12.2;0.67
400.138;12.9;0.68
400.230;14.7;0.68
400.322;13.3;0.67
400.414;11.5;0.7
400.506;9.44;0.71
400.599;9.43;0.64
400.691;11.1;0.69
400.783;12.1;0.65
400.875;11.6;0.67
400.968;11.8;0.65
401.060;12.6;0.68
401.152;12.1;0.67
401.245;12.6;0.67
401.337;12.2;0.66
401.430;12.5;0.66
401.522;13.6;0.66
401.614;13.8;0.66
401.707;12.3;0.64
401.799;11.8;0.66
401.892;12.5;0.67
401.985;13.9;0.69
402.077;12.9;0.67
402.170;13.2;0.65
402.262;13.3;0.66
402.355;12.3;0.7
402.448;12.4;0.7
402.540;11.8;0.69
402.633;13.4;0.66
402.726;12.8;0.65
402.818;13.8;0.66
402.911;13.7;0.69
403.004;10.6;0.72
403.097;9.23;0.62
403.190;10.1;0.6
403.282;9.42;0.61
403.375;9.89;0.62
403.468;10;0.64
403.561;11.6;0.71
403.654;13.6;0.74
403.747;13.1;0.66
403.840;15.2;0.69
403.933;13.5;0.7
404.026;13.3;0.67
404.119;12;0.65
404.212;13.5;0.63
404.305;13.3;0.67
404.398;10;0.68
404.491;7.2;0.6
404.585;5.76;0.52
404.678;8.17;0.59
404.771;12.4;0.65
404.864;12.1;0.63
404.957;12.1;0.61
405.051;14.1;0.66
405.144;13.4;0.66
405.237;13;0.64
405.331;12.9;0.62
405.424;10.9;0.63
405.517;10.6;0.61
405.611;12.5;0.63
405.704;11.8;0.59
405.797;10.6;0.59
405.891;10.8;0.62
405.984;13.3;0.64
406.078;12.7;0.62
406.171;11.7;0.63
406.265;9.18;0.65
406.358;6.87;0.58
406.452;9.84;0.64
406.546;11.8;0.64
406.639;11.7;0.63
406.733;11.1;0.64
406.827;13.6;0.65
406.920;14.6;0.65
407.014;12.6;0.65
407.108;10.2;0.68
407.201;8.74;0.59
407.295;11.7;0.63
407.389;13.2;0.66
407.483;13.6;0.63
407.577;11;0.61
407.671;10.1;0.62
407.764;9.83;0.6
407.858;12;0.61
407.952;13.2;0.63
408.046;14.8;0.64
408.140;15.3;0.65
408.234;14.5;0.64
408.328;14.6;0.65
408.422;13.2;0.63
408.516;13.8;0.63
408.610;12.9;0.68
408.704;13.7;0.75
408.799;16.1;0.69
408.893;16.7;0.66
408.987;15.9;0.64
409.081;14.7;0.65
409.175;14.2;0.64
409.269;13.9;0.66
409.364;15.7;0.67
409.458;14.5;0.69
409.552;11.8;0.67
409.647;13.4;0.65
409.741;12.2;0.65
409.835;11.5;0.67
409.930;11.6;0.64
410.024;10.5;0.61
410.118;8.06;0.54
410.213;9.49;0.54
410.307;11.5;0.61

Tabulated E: 2.49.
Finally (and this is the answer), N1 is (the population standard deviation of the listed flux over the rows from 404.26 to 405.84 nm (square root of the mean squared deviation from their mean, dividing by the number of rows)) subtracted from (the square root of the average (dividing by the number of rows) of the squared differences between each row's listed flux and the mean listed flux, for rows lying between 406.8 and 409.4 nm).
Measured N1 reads -0.3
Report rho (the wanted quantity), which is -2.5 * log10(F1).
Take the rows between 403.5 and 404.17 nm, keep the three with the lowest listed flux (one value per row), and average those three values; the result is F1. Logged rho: -2.72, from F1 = 12.23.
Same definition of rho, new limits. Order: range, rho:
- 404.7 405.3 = -2.72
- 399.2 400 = -2.58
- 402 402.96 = -2.71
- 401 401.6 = -2.72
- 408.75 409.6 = -2.81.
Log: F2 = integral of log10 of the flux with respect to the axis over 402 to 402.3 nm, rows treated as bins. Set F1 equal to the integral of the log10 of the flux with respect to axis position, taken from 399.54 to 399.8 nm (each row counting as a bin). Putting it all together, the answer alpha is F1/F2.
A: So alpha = 0.80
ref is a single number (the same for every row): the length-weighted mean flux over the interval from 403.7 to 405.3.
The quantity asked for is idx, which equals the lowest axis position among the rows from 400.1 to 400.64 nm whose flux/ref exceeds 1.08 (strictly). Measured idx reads 400.138 nm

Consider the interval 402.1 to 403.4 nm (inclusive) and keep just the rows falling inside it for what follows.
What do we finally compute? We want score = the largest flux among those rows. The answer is 13.8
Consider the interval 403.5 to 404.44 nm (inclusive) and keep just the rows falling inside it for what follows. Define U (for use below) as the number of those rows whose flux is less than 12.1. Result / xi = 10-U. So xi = 7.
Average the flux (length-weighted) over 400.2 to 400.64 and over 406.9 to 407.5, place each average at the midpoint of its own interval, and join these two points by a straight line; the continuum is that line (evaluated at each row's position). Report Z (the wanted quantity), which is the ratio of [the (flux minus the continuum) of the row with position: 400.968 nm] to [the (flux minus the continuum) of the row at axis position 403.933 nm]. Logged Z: 0.1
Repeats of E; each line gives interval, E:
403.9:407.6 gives 2.43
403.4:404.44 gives 2.53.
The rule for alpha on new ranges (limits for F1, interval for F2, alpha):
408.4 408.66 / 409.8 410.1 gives 0.94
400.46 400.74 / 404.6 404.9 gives 0.93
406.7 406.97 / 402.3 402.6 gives 0.93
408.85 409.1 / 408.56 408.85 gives 0.90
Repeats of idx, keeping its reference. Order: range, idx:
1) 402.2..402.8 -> 402.262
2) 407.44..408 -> 407.483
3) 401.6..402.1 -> 401.614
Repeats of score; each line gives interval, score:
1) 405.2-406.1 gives 13.3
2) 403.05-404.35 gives 15.2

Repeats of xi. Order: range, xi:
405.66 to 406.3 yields 5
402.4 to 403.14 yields 7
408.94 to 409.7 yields 9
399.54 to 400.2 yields 6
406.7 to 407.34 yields 6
